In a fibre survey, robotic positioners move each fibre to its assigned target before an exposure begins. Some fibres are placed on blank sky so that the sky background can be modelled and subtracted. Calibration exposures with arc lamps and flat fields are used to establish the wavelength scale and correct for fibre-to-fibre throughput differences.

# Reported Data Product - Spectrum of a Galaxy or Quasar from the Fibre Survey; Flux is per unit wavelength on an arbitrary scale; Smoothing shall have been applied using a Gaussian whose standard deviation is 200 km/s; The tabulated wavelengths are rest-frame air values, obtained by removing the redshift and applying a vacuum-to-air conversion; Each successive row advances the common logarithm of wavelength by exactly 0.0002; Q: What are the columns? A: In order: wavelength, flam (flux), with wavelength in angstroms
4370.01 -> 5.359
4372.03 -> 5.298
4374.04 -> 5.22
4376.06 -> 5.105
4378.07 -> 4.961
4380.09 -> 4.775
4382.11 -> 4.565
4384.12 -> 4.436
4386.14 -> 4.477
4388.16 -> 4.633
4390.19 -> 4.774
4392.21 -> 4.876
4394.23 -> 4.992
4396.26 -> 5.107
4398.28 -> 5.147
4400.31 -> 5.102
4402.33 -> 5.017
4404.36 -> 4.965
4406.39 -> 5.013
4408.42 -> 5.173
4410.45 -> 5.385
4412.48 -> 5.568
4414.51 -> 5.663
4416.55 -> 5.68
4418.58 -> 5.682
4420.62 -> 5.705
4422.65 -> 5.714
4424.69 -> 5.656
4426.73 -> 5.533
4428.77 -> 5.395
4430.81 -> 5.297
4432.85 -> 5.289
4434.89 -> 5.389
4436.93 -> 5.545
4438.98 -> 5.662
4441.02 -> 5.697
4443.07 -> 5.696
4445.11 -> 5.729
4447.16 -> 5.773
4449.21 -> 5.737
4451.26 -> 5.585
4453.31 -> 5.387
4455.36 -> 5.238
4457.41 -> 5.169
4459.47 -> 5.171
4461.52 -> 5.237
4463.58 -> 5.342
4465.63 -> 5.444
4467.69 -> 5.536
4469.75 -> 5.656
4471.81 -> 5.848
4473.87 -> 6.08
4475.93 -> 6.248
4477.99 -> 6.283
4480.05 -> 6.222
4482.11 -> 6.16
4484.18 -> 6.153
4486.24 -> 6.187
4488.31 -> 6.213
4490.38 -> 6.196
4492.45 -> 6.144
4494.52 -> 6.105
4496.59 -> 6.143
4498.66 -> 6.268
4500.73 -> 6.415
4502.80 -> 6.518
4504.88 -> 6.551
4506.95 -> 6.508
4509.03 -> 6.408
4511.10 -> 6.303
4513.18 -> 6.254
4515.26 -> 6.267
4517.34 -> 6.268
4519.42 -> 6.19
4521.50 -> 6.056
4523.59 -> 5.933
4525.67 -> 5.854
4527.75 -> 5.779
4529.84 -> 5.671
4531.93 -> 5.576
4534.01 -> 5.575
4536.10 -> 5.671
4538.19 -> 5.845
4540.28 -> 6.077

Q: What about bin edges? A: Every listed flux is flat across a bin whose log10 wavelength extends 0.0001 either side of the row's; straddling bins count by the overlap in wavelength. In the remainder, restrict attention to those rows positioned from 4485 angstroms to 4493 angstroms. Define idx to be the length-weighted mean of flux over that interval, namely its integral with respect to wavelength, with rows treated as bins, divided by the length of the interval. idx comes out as 6.2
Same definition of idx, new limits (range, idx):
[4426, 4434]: 5.4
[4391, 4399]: 5.0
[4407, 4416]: 5.4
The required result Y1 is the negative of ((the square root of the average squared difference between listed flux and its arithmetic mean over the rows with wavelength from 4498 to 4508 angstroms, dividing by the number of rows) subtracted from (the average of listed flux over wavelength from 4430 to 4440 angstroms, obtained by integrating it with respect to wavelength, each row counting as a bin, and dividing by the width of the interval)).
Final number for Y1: -5.34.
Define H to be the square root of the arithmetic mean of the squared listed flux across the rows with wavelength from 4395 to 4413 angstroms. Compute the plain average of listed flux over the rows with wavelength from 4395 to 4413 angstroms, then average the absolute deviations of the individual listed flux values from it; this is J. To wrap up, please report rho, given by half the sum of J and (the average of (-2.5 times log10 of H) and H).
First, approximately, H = 5.2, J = 0.14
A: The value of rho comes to 0.92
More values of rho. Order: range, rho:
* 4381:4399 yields 0.88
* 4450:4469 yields 0.95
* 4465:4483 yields 1.15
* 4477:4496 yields 1.07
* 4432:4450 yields 1.00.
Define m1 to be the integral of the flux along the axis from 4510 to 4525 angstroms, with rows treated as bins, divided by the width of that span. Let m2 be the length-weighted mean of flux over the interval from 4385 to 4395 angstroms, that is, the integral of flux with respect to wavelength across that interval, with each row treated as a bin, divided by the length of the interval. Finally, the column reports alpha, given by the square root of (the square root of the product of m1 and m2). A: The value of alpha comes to 2.326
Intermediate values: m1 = 6.2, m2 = 4.74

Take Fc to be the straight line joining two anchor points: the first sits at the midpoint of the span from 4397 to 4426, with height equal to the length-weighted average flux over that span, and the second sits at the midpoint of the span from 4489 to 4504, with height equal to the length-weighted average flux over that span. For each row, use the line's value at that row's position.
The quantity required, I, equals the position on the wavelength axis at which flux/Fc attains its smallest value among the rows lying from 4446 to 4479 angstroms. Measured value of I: 4459.47 angstroms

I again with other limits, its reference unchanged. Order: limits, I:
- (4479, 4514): 4513.18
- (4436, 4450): 4436.93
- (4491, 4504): 4494.52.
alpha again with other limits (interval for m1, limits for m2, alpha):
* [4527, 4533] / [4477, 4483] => 2.438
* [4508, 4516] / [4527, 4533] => 2.446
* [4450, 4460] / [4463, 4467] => 2.317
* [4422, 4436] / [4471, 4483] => 2.407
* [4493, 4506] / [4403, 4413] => 2.395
